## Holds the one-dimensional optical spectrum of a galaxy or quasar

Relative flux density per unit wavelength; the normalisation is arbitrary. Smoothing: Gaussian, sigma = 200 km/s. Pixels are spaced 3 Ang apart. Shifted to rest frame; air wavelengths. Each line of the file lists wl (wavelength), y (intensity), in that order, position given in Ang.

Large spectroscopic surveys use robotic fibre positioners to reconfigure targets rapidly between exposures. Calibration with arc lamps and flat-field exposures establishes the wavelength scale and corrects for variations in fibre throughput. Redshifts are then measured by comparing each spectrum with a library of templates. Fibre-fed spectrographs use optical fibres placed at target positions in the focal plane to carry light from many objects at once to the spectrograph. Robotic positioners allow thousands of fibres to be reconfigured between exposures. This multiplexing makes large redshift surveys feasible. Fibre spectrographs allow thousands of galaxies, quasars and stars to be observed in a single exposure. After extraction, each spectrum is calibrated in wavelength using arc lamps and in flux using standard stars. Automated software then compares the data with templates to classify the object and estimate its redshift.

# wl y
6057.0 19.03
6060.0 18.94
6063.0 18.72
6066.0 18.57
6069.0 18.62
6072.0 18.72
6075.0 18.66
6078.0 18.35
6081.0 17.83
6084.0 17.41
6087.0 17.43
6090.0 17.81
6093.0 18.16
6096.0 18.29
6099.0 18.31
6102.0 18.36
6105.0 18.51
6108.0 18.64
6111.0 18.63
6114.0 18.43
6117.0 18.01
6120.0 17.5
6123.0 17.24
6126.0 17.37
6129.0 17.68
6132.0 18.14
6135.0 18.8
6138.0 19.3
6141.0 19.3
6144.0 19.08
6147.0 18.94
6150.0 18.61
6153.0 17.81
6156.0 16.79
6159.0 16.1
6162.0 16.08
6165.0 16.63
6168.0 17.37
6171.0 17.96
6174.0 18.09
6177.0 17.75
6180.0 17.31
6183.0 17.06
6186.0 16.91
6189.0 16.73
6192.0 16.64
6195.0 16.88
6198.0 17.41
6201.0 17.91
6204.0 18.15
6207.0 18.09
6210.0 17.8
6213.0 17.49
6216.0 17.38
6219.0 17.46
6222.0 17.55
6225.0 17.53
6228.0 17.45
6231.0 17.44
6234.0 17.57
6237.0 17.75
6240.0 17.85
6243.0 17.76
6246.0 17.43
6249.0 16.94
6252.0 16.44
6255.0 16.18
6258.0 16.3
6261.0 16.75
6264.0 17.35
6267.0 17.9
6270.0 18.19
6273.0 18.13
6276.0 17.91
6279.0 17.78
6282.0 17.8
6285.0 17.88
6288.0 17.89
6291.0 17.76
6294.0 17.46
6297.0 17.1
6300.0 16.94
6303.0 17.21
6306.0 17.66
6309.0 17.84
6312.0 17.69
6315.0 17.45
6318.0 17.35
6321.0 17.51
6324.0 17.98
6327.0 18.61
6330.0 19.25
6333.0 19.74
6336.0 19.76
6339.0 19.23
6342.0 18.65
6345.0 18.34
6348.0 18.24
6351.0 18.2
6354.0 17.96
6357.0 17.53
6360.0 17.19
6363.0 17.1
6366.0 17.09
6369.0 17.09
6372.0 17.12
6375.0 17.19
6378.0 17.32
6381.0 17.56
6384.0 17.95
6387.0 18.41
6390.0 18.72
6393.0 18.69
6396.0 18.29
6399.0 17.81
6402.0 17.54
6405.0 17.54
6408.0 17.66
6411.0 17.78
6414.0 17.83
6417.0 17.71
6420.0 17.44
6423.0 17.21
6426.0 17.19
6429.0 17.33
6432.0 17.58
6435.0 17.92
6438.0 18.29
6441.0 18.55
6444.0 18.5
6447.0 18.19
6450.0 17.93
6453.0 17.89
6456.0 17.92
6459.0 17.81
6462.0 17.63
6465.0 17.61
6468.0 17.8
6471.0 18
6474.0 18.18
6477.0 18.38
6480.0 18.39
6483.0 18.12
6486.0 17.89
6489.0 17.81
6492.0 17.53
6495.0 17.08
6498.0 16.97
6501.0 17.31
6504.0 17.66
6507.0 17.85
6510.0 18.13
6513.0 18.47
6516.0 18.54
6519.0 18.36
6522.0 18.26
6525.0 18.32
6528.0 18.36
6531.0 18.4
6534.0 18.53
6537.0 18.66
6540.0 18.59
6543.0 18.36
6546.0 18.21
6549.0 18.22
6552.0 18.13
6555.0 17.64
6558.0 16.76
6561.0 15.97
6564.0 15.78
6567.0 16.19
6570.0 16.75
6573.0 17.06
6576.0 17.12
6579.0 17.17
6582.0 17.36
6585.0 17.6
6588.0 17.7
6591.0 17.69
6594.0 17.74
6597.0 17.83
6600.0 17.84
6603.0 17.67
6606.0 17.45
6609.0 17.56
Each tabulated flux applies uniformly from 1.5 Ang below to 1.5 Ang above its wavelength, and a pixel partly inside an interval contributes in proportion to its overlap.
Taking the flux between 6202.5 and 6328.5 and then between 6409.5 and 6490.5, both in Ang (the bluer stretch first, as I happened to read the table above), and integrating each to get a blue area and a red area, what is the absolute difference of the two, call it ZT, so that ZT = 761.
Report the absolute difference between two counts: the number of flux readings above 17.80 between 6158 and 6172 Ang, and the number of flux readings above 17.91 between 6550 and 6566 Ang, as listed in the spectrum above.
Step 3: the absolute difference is 0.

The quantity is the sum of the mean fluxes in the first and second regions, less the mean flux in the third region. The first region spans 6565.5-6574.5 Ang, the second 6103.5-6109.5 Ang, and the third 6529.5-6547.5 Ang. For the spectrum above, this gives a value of 16.8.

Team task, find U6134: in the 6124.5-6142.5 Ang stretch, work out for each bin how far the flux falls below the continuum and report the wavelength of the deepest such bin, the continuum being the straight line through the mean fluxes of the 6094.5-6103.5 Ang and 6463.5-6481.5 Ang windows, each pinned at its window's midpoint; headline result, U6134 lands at 6126.0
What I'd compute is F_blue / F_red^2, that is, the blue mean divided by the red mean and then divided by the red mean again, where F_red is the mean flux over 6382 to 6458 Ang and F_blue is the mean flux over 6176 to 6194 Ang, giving 0.053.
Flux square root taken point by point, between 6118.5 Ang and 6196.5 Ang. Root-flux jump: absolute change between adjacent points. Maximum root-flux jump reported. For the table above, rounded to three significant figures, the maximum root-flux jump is 0.123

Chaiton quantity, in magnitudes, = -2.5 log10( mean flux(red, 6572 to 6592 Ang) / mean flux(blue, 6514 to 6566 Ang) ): 0.03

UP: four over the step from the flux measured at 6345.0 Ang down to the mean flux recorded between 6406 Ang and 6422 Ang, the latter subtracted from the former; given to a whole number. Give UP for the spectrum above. 6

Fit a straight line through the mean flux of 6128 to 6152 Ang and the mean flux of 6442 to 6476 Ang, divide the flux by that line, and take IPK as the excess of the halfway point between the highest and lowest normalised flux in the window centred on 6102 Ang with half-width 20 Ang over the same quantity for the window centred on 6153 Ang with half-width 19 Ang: 0.011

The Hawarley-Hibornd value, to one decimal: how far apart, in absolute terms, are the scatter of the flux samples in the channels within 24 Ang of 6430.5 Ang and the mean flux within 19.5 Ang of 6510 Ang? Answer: 17.5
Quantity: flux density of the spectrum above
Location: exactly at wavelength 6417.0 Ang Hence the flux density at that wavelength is 17.71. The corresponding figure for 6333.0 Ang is 19.74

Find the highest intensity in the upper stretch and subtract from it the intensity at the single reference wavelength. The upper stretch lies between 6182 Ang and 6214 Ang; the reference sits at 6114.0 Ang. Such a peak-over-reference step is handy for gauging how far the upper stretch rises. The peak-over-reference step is -0.28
